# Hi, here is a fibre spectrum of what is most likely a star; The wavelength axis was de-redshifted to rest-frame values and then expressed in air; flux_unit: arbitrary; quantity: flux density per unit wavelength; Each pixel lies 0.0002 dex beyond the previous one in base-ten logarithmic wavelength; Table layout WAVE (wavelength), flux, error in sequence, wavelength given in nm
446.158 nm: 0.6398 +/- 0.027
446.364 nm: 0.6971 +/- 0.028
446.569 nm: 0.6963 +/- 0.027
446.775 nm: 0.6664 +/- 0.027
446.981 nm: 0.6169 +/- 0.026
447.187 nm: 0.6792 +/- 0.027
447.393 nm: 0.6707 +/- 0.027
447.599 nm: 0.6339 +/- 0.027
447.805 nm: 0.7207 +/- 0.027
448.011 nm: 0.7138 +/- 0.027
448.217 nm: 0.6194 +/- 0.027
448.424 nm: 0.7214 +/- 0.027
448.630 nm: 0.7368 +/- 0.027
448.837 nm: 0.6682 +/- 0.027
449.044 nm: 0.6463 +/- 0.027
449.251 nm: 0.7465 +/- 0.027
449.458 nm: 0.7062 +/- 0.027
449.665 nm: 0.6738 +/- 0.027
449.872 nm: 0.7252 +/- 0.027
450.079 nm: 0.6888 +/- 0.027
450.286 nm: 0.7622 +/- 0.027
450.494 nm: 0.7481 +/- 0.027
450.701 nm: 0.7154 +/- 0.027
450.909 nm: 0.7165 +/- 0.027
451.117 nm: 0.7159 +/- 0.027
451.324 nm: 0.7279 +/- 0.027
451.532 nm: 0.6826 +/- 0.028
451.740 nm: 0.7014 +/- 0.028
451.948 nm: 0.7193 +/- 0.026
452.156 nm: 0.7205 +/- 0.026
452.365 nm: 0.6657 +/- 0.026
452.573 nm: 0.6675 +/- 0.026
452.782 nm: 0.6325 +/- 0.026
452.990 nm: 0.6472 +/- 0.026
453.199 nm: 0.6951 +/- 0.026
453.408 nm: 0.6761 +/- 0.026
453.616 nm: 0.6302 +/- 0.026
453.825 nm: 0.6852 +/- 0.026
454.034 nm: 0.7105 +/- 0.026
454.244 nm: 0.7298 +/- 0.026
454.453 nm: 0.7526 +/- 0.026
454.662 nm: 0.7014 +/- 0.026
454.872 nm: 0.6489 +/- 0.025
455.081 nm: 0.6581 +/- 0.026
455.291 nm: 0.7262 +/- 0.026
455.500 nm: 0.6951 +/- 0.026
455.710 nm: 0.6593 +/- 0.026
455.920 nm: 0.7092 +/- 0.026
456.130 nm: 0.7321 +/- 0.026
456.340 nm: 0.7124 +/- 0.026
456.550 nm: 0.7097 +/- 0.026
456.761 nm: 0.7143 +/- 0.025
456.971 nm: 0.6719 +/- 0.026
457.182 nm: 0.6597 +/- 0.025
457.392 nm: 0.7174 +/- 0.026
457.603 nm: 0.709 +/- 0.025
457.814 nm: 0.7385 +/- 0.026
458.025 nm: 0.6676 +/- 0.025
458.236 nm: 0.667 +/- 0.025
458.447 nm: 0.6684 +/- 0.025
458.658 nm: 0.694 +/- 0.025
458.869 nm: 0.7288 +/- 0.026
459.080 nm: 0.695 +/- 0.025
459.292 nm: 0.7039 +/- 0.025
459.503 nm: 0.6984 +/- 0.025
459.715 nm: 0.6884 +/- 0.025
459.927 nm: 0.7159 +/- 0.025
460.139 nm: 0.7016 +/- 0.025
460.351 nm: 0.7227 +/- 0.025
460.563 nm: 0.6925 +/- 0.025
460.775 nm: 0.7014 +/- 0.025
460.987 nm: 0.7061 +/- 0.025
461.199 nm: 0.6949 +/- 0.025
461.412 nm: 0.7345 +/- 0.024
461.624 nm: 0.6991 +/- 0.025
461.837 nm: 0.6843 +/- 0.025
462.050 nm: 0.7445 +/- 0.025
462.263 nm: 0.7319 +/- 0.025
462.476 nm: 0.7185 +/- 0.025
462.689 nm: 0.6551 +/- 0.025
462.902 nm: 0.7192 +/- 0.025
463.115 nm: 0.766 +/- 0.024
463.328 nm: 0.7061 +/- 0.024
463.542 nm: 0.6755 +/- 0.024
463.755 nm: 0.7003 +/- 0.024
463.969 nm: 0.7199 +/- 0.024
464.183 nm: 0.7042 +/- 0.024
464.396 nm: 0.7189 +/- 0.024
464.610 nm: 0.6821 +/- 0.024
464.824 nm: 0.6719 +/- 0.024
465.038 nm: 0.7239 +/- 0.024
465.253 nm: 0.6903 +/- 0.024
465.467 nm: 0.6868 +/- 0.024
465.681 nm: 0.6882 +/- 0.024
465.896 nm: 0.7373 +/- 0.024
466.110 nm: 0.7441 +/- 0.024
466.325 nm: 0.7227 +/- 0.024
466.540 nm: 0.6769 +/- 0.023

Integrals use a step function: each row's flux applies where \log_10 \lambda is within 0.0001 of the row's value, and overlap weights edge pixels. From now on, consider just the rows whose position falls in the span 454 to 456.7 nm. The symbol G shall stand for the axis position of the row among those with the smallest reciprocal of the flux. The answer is 454.453 nm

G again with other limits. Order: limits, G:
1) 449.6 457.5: 450.286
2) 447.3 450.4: 450.286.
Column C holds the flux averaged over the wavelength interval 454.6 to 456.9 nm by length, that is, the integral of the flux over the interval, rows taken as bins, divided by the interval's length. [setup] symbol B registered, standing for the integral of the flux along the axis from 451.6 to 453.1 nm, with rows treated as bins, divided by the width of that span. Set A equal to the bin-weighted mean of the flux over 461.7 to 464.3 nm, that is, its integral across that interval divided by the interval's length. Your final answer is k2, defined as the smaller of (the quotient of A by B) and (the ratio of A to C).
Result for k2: 1.02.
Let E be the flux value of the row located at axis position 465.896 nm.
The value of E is 0.7373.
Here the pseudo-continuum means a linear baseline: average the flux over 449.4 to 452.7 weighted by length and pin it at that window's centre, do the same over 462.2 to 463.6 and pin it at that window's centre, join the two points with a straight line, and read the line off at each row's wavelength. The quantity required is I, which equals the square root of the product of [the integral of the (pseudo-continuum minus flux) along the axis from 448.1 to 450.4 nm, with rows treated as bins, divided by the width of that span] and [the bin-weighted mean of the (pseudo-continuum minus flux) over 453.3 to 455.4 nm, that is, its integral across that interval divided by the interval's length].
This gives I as 0.0115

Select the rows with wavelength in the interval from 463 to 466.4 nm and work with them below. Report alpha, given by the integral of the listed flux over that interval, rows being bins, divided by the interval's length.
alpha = 0.709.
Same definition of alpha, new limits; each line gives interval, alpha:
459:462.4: 0.707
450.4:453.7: 0.692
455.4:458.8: 0.696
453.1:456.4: 0.695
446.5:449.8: 0.682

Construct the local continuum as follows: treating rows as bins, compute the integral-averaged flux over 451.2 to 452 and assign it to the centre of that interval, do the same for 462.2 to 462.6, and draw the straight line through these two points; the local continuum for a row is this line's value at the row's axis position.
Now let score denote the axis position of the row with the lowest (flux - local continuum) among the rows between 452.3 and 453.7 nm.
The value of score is 453.616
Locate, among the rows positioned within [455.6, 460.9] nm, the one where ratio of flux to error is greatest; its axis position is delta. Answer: 460.351 nm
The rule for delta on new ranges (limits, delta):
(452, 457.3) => 454.453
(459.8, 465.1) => 463.115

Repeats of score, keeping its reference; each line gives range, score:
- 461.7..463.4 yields 462.689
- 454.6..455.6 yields 454.872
